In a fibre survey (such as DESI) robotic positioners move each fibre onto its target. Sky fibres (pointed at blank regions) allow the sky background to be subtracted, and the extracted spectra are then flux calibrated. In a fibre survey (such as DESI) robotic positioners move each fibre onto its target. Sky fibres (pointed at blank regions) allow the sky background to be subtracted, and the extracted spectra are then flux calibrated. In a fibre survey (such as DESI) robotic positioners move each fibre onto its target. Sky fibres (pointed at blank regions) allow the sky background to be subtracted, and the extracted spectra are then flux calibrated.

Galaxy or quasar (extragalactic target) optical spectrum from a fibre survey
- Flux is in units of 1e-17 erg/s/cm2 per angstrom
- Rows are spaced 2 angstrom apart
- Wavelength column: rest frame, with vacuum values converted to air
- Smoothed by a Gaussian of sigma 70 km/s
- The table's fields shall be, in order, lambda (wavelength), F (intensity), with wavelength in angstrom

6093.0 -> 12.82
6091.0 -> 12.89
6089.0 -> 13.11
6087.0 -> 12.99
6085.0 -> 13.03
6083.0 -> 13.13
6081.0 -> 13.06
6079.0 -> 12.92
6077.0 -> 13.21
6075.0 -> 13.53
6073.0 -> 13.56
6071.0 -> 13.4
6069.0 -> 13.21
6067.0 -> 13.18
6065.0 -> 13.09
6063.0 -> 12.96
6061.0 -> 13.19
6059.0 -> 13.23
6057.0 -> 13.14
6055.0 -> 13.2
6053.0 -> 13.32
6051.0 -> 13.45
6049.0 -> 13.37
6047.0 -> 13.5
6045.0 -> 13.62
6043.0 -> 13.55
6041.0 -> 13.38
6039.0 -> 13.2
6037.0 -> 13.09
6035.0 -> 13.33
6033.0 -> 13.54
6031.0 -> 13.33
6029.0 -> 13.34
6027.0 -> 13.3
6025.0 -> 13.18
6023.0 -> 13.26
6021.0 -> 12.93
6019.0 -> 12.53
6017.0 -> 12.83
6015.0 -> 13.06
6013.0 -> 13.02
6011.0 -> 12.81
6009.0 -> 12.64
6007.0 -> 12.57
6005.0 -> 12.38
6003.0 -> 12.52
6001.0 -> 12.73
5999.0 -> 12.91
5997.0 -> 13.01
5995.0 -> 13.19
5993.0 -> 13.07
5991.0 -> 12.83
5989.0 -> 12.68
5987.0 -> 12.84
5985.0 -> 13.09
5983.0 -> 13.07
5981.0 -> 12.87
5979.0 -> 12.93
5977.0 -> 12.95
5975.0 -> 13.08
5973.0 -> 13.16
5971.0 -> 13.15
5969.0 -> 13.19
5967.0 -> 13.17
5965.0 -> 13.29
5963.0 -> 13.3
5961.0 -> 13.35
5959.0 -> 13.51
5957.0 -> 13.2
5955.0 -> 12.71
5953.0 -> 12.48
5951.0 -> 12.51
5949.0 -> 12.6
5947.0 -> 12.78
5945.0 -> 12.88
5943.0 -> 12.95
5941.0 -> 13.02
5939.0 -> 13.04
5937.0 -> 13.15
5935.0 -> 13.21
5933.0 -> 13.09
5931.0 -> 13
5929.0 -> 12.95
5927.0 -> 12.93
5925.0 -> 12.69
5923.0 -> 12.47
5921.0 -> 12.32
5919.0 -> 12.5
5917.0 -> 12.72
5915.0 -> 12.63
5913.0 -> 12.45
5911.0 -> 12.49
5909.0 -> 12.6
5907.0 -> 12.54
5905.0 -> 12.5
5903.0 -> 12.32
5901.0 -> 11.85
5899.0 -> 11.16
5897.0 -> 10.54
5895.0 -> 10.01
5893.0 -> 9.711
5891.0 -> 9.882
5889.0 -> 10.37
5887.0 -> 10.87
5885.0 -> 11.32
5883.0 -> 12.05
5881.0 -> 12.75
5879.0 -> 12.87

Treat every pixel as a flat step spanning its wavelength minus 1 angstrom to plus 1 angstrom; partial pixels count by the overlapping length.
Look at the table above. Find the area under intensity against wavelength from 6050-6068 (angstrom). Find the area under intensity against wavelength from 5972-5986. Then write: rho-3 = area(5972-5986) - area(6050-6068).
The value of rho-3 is -55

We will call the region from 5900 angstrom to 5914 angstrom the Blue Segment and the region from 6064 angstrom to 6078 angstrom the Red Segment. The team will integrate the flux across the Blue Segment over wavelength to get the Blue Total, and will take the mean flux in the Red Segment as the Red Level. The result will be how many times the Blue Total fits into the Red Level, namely 0.077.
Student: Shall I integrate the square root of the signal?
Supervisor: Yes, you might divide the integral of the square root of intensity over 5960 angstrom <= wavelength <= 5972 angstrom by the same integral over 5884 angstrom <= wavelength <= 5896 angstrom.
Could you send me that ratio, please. 1.13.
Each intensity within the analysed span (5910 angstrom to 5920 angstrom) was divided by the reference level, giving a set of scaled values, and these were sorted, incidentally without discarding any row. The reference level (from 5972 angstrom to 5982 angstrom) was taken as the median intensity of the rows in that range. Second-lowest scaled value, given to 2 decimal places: 0.96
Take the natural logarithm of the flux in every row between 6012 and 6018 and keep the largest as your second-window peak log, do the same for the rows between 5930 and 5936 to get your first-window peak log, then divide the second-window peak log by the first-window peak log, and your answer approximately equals 0.996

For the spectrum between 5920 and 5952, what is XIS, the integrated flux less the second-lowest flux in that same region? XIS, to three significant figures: 399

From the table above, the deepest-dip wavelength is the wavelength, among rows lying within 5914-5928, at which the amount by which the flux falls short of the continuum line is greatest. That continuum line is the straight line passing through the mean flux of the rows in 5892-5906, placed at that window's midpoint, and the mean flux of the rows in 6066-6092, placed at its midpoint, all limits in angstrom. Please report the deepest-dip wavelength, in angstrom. 5921.0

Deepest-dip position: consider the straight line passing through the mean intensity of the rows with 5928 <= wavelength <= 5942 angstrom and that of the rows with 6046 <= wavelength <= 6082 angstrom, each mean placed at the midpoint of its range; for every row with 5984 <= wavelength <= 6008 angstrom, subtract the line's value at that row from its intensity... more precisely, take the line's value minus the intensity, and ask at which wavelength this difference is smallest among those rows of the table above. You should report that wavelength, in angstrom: 5995.0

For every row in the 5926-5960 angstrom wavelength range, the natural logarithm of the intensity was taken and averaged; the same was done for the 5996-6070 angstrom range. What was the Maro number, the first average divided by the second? 0.995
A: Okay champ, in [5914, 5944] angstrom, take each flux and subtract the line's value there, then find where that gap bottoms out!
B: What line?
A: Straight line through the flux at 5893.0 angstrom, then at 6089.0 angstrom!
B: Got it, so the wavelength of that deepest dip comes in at 5921.0 angstrom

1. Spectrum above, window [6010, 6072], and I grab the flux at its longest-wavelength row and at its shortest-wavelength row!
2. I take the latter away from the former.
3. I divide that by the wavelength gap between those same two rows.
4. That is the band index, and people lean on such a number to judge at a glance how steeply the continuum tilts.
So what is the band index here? 0.010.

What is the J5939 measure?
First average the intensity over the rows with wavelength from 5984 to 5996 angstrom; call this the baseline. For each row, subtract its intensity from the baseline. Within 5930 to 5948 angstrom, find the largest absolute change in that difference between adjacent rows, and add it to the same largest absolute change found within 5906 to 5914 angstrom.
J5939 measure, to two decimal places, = 0.23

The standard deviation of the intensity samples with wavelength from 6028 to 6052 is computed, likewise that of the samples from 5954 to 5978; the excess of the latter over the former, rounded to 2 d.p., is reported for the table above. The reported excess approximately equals 0.05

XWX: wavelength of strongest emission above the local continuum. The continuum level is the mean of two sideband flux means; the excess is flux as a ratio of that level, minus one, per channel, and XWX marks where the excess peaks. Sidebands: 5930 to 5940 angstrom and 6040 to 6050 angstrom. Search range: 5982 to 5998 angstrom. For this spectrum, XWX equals 5995.0 angstrom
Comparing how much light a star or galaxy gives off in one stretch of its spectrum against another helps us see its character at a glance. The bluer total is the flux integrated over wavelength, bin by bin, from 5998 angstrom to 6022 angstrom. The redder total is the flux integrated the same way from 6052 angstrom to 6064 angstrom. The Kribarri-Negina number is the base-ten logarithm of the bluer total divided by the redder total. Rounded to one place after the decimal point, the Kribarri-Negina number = 0.3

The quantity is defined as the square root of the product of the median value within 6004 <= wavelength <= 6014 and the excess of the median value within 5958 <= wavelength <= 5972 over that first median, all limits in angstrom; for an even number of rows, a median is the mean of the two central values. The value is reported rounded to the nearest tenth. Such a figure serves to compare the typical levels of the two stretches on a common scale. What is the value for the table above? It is 2.9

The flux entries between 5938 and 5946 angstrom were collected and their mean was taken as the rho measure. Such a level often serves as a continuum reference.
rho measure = 13.0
